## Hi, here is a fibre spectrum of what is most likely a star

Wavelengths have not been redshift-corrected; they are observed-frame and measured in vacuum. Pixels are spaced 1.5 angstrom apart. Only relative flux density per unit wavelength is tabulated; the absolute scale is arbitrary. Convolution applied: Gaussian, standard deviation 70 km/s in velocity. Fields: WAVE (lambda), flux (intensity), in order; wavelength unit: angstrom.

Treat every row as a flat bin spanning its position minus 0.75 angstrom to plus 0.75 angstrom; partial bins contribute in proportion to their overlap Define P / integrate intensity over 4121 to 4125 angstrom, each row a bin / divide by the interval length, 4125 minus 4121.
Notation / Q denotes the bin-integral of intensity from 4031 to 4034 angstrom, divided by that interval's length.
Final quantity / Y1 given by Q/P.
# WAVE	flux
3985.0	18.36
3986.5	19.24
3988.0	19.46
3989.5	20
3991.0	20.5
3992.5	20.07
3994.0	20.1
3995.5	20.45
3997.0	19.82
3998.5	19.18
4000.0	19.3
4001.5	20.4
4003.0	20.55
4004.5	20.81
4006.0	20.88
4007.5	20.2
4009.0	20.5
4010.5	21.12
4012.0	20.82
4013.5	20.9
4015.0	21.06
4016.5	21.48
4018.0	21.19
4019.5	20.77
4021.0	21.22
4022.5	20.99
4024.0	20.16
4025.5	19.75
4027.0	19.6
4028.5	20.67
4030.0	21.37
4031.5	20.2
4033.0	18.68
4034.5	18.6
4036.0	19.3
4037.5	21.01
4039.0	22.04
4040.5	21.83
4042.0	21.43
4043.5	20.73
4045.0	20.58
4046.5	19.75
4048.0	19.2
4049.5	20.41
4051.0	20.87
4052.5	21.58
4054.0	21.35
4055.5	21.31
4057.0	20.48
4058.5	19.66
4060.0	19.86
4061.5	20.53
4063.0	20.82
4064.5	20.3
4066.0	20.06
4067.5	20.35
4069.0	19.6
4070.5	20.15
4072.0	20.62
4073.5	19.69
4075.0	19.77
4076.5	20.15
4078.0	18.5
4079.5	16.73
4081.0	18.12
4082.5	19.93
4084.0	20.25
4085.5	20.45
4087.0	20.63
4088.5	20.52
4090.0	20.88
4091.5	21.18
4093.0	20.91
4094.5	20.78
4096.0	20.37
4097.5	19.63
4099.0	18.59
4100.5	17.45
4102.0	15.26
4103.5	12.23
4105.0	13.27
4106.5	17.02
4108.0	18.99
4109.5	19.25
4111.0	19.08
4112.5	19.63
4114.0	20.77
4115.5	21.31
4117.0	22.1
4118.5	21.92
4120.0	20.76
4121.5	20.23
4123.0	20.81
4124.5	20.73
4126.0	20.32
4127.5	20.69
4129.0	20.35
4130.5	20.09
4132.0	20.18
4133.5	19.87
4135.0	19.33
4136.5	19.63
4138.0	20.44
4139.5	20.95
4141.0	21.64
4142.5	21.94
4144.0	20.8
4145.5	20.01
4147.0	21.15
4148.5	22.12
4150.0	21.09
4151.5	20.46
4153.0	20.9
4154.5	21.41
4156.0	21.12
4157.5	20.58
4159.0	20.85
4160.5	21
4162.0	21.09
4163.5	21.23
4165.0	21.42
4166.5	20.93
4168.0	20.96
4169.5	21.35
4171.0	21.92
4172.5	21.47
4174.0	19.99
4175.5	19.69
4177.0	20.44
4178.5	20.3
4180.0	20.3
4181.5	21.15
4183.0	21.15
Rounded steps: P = 20.6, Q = 19.3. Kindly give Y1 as 0.94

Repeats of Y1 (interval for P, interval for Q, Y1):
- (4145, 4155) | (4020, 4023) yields 1.00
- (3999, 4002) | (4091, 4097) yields 1.05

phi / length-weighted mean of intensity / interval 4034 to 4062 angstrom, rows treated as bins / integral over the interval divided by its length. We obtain 20.6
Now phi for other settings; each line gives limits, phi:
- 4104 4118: 19.0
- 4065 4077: 20.1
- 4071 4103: 19.5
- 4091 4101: 19.9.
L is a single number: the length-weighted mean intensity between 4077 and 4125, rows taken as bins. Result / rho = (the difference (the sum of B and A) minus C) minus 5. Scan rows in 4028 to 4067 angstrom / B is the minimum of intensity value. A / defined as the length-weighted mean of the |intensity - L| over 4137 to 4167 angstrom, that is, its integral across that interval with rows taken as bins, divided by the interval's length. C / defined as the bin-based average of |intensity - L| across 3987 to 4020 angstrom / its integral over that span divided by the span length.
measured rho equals 14.2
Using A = 1.73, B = 18.6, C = 1.1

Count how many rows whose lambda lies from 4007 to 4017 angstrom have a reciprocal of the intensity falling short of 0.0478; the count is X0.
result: 3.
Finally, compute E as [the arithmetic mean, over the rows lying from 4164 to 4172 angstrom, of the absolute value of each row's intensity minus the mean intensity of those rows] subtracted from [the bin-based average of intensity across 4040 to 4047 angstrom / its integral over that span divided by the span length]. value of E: 20.6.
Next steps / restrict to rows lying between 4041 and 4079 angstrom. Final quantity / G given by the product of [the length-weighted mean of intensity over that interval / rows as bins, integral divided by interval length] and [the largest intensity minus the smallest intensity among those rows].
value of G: 63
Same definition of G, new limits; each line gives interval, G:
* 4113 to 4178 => 58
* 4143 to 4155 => 44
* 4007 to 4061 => 71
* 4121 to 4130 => 12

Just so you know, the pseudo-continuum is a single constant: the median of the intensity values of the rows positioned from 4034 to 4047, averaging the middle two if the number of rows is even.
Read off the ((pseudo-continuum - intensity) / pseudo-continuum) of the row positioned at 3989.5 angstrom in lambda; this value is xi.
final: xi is 0.035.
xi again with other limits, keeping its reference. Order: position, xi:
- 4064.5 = 0.021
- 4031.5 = 0.026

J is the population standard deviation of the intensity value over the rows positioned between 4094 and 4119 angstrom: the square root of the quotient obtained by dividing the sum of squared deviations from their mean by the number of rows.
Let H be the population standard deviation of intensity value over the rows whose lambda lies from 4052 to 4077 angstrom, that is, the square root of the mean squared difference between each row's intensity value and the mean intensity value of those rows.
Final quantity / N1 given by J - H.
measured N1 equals 2.17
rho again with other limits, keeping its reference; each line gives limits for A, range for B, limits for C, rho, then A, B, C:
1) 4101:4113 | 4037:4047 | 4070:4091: 16.2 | 2.59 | 19.75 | 1.1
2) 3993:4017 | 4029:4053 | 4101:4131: 12.8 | 1.16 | 18.6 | 1.9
